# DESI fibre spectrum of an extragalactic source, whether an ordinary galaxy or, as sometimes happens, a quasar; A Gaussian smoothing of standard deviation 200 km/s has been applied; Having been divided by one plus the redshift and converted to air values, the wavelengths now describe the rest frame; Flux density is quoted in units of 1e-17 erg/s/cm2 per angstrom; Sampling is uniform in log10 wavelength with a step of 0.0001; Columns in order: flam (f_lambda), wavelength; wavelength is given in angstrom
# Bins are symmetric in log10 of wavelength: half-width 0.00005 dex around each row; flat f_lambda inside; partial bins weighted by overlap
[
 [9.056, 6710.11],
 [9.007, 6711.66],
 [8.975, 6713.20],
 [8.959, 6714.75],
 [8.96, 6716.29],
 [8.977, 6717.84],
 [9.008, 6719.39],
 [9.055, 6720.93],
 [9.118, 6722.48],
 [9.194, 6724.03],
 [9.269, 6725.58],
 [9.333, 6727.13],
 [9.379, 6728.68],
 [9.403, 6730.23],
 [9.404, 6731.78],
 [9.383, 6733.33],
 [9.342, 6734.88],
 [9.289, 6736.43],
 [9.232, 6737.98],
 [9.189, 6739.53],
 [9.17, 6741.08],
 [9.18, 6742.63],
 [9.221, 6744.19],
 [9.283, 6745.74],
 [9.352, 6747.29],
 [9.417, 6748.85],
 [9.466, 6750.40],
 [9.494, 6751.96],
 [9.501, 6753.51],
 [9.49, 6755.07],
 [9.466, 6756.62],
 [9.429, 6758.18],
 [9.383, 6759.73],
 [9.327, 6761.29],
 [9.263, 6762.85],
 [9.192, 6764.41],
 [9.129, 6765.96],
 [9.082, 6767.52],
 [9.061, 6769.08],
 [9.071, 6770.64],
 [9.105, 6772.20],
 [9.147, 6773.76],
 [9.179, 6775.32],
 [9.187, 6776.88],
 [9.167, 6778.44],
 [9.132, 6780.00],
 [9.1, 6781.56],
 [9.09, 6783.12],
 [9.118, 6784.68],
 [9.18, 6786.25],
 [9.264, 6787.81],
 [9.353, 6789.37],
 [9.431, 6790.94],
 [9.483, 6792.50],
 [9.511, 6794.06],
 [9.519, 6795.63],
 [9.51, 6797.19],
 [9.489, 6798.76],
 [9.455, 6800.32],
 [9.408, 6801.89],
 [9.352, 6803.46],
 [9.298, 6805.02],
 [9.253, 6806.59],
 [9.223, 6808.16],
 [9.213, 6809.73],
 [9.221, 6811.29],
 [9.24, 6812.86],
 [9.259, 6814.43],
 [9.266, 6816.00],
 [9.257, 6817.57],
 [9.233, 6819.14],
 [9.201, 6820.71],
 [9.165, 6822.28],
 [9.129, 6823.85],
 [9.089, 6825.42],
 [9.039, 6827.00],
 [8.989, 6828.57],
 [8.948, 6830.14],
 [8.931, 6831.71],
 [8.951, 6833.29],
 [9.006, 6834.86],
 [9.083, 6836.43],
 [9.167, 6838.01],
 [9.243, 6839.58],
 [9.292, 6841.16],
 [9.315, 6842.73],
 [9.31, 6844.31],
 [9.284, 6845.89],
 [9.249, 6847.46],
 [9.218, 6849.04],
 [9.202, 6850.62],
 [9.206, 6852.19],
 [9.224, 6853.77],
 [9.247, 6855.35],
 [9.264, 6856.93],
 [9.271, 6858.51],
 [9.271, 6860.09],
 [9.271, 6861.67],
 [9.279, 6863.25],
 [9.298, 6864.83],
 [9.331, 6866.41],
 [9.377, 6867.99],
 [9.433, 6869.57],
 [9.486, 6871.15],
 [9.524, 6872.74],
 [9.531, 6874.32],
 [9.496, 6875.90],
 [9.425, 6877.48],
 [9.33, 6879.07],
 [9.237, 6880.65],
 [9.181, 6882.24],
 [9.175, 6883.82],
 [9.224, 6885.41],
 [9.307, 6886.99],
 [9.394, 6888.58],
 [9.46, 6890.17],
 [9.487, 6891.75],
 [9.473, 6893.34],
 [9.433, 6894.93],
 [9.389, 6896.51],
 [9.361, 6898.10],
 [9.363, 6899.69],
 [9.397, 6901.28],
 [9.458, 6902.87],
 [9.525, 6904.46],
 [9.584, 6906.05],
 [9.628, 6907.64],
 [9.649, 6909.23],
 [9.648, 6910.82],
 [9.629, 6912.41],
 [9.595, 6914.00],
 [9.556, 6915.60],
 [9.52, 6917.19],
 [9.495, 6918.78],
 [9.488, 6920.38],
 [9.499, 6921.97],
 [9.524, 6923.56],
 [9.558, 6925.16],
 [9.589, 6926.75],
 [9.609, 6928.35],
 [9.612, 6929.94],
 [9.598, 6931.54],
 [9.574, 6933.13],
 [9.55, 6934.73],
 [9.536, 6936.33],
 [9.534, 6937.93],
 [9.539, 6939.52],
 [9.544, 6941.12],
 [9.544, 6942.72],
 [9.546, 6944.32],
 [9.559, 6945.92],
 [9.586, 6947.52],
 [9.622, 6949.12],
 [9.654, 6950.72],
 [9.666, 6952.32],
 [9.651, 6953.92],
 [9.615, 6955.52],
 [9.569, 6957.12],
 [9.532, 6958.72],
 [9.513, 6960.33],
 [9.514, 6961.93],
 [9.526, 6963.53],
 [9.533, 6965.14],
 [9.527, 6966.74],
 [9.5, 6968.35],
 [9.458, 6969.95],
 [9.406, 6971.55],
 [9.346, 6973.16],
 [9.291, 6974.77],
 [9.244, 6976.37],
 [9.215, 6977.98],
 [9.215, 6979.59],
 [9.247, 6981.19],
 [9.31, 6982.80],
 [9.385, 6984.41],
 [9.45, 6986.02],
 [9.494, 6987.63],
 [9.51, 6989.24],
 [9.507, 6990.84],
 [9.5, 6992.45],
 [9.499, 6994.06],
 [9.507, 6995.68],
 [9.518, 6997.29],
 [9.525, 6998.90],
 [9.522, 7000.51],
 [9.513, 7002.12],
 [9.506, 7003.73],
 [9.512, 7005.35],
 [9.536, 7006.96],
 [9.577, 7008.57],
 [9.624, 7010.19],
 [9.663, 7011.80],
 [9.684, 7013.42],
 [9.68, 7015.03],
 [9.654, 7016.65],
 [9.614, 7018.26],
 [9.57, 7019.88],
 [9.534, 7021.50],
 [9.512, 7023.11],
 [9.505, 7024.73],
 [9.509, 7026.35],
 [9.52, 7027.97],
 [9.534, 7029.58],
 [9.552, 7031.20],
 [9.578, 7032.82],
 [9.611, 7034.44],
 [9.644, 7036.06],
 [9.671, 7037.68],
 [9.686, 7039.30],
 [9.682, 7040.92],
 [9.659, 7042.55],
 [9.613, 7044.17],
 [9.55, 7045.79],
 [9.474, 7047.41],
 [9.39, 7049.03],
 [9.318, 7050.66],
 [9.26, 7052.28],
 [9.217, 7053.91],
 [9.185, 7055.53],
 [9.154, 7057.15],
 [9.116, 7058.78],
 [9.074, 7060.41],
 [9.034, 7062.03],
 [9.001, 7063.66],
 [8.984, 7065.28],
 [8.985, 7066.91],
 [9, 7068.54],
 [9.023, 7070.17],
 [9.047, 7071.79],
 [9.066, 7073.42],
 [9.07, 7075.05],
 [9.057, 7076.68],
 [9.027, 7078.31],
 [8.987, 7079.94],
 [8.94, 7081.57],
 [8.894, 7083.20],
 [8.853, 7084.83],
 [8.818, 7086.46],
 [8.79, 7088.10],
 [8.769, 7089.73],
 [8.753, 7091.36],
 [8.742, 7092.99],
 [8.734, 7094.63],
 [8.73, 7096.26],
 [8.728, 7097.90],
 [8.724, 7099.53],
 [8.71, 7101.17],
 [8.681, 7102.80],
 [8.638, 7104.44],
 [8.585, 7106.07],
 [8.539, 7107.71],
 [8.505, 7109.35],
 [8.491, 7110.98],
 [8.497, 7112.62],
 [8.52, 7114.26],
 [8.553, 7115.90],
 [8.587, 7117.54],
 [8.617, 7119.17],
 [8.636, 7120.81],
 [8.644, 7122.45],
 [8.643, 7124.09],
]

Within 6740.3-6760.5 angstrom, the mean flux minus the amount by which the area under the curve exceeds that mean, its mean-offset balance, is -171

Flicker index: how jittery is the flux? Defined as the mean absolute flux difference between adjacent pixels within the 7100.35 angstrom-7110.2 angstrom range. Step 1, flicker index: 0.041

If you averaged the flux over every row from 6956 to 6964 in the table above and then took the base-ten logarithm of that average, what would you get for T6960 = 0.979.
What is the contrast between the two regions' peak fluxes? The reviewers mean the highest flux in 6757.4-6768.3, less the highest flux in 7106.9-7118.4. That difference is 0.8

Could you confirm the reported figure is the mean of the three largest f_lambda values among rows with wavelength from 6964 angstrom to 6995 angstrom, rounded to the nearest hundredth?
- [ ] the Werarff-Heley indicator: 9.52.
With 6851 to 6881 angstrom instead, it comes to 9.52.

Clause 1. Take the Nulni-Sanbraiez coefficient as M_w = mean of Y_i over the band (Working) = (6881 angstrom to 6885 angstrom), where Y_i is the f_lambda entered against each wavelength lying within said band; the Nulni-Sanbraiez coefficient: 9.18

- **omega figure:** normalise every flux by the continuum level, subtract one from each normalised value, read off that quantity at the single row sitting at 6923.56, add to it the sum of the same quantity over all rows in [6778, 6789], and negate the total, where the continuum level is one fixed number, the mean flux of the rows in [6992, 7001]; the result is 0.26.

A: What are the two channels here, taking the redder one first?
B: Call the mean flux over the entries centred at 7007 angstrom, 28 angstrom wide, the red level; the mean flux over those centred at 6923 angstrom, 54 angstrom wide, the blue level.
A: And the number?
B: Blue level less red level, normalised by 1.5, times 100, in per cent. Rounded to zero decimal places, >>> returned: -2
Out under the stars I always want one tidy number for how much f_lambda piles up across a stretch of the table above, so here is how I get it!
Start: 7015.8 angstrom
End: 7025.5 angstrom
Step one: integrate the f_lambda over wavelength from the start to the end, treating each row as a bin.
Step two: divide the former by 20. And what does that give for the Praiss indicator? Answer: 4.6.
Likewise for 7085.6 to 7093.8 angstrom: 3.6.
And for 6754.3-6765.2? 5.1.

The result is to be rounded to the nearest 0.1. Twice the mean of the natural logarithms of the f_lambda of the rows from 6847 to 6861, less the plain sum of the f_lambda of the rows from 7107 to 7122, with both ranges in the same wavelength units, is -72.5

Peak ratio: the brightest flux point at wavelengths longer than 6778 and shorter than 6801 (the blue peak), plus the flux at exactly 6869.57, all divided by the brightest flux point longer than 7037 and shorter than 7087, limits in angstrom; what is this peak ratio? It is 1.96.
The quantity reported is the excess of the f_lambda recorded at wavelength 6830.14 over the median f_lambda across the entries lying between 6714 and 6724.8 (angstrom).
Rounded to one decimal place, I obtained -0.1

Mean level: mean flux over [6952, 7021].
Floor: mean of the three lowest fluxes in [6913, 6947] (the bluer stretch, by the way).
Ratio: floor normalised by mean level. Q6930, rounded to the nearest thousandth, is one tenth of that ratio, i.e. 0.100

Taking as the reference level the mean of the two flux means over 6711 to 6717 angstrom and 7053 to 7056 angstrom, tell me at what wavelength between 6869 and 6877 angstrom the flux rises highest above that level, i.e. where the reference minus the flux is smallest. 6874.32 angstrom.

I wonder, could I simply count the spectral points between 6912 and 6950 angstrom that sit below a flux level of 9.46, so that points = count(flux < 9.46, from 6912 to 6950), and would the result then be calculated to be 0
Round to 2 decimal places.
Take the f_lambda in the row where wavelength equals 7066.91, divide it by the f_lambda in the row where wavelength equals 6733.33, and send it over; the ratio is 0.96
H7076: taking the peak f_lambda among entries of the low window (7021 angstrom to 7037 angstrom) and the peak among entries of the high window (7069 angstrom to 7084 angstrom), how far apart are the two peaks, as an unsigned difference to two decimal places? 0.57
